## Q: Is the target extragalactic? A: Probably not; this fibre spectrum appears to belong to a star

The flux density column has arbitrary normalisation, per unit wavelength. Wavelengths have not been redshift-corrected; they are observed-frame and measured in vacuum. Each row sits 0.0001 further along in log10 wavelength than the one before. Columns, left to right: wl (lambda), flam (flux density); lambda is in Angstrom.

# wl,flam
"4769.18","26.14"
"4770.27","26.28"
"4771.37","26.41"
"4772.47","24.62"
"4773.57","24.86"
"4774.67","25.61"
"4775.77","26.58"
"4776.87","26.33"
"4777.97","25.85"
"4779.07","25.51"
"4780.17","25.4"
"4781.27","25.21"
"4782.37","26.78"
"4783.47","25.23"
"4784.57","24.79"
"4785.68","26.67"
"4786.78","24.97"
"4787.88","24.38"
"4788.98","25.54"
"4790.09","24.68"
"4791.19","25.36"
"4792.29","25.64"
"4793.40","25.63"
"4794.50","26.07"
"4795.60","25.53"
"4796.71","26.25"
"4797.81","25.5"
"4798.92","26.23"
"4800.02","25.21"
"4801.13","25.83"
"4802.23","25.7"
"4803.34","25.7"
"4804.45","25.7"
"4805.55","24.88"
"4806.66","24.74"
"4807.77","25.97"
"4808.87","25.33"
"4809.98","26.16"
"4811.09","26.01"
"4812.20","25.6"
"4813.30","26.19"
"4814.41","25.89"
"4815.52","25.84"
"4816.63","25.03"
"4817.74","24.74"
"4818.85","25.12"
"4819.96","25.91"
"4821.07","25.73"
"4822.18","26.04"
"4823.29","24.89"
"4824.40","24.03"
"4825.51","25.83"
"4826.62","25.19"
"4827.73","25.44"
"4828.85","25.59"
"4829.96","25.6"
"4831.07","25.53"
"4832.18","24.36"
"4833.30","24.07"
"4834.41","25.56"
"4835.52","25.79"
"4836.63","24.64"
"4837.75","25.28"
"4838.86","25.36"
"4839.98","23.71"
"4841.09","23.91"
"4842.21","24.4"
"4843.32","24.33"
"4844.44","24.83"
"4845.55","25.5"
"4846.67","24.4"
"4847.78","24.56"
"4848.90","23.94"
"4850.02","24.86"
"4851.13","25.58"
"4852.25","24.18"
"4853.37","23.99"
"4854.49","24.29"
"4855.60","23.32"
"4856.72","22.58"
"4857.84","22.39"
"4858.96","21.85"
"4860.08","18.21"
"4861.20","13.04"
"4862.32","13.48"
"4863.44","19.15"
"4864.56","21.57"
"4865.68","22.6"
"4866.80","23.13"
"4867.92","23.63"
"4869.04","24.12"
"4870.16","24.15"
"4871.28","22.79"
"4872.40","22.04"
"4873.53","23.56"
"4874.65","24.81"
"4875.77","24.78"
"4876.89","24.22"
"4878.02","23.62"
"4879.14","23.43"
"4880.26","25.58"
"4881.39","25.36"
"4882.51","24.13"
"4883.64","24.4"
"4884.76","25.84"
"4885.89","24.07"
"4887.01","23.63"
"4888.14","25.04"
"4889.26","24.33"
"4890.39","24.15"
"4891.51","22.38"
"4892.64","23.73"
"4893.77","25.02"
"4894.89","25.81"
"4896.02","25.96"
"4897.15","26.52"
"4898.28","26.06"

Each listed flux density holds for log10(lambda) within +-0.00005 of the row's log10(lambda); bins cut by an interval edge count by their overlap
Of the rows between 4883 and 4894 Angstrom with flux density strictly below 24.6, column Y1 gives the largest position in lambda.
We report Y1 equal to 4892.64 Angstrom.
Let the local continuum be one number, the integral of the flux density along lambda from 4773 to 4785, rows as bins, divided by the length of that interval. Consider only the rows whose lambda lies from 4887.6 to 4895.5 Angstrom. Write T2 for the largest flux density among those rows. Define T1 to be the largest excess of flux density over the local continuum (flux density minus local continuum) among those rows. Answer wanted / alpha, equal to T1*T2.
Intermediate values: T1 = 0.15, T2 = 25.81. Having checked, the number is 4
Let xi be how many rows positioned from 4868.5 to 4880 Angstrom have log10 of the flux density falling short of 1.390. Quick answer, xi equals 8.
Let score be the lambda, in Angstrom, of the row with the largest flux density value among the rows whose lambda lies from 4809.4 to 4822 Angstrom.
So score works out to 4813.30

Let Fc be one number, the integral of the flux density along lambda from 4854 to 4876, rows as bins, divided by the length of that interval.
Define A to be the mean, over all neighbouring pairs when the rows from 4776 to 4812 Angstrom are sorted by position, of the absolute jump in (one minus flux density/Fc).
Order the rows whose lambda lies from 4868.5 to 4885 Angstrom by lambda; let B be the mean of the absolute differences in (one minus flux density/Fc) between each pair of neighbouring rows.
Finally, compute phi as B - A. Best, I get 0.008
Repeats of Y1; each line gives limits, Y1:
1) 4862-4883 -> 4882.51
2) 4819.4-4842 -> 4841.09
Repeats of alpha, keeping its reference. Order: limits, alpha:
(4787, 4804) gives 15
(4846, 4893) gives 5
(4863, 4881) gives -2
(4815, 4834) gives 10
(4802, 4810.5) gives 13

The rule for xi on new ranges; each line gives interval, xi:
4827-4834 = 2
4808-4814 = 0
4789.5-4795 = 0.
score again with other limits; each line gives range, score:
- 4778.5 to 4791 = 4782.37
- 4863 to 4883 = 4880.26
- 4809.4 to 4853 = 4813.30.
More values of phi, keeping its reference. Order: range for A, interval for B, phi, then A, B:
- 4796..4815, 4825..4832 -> -0.014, 0.024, 0.0103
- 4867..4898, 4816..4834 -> -0.014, 0.040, 0.0256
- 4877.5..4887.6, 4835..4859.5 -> -0.015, 0.044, 0.0291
